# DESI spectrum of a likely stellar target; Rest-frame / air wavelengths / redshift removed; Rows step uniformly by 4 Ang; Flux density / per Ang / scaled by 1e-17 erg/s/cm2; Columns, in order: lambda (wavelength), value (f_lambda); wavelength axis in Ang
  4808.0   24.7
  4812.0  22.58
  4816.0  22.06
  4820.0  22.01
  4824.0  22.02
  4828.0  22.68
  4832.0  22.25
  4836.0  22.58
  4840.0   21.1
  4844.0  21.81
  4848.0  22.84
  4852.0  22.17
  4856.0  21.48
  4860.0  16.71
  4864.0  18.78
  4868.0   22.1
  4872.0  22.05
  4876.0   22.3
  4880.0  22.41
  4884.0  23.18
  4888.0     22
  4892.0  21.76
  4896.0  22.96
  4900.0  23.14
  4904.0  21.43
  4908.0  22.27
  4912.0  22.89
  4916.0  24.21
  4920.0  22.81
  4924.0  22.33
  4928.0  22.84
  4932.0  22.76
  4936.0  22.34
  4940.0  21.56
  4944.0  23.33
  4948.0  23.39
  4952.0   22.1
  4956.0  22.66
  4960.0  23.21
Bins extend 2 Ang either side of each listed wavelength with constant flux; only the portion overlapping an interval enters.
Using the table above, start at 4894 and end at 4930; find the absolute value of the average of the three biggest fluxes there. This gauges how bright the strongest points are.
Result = 23.4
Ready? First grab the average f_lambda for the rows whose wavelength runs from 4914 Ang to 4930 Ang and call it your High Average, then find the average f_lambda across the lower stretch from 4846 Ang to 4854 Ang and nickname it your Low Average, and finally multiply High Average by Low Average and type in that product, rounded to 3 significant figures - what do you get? 519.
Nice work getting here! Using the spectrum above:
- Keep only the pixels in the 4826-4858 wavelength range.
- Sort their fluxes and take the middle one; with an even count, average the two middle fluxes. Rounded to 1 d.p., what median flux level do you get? 22.2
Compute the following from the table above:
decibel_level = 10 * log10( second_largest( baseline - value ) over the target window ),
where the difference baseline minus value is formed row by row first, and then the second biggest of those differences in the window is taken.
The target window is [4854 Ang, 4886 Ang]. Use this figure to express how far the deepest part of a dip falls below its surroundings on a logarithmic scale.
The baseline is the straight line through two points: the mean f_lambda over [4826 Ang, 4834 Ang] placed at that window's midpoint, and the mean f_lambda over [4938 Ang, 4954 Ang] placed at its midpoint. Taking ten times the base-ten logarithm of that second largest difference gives 5.7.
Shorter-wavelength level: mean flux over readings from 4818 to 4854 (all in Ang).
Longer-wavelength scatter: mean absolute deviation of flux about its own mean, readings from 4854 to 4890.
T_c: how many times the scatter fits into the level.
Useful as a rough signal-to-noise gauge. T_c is 14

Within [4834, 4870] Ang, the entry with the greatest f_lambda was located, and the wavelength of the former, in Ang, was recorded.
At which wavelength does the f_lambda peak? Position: 4848.0 Ang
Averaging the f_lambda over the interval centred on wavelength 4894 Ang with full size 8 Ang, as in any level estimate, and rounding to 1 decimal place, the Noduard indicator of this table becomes 22.4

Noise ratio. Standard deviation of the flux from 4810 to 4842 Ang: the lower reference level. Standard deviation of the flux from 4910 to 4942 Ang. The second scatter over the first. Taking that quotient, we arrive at 1.5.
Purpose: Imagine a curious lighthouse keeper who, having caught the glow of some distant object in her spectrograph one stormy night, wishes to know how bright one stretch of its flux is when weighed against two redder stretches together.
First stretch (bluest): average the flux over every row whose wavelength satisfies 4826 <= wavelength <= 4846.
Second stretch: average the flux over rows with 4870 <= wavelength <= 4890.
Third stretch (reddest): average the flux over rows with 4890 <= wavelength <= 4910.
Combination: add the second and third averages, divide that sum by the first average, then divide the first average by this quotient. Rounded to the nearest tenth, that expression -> 10.9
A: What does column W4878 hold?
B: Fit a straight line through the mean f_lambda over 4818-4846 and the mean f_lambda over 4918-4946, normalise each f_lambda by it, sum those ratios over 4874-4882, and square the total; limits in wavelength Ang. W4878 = 4.02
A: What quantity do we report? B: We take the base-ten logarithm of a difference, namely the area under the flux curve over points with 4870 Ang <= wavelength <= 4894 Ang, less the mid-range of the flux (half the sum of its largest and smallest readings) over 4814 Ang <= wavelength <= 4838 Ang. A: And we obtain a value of 2.710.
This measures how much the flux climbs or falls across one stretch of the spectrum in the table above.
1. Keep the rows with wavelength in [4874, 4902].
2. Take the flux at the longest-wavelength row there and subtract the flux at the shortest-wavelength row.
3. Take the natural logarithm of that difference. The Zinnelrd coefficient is -0.17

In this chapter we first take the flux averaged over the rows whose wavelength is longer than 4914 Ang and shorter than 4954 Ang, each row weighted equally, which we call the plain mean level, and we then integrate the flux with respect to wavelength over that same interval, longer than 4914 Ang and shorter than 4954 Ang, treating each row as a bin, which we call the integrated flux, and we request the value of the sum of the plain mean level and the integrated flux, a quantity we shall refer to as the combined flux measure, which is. 933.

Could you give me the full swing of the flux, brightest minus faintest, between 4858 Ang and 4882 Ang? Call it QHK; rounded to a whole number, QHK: 6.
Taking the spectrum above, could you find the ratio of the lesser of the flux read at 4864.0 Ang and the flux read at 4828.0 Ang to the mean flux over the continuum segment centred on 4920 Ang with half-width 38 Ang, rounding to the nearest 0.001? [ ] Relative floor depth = 0.830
